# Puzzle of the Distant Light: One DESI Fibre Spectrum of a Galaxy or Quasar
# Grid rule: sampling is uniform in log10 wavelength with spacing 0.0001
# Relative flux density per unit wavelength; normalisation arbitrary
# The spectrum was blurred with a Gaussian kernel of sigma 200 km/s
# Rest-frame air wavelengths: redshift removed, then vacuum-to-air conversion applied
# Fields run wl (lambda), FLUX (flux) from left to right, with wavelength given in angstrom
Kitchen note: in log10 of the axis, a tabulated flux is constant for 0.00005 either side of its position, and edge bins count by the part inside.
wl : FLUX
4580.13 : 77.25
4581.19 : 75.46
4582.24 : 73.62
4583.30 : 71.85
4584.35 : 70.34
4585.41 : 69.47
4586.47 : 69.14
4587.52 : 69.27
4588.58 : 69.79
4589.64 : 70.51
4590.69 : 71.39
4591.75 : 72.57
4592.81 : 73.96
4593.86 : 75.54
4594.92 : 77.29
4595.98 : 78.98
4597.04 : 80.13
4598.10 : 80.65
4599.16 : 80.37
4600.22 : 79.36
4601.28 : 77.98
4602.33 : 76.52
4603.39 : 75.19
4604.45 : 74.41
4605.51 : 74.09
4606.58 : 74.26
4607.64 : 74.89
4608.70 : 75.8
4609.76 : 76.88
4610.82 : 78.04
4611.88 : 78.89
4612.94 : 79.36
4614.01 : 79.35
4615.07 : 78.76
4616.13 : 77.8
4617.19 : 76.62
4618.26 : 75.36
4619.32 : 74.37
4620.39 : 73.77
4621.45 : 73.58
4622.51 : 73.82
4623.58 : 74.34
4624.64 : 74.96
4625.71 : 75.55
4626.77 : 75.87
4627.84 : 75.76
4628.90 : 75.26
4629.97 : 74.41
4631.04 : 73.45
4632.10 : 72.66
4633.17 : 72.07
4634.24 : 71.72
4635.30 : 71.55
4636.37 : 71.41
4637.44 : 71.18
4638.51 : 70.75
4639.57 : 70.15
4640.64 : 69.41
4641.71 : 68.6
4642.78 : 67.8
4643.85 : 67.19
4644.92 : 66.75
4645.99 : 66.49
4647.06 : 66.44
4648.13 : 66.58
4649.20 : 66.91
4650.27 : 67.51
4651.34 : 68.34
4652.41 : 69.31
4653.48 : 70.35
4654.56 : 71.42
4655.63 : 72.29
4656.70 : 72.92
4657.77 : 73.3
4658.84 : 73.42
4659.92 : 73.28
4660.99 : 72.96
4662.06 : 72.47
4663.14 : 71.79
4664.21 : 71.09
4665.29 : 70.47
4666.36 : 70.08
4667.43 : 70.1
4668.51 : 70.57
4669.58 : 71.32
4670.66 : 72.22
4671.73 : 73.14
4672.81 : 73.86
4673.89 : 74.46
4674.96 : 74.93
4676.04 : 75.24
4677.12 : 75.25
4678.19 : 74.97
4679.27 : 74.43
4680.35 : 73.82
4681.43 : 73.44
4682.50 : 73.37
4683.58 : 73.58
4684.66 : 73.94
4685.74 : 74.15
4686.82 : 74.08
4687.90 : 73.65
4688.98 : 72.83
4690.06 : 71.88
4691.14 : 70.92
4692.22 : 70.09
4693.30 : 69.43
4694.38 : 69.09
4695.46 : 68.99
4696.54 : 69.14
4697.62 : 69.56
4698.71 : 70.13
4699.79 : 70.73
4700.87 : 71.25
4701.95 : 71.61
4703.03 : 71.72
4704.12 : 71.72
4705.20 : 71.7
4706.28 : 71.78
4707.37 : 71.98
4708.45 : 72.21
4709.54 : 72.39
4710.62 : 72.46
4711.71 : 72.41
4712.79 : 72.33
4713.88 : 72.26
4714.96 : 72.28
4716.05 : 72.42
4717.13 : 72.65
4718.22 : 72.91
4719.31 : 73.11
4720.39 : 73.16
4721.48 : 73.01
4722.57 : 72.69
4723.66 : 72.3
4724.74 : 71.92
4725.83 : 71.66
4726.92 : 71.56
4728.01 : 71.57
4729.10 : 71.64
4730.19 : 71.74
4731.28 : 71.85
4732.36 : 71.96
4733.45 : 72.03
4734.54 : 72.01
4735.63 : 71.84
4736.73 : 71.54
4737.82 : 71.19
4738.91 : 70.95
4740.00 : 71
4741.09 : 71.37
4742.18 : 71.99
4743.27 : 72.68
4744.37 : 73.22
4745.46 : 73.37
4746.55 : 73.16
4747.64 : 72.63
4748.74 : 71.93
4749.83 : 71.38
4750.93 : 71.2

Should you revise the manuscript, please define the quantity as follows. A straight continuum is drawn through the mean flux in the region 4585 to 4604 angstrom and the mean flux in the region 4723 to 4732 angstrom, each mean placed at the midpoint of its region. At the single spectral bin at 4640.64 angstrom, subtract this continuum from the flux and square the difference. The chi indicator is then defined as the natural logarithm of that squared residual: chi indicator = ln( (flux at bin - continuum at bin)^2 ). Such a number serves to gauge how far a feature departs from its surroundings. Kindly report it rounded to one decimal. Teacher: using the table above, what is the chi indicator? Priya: 3.0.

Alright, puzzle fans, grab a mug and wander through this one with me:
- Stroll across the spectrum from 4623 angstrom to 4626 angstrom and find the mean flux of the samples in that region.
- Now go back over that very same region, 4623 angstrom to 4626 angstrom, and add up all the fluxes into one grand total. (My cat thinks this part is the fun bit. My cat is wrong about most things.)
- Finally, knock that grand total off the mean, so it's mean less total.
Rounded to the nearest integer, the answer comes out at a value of -150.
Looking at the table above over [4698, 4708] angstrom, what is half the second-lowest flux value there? 35.4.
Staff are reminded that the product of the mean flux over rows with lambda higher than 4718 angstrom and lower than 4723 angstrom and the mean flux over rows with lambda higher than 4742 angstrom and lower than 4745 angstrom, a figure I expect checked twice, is 5300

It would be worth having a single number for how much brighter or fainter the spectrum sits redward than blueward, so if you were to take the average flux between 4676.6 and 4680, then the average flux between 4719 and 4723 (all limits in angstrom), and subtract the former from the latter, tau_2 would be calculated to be -1.9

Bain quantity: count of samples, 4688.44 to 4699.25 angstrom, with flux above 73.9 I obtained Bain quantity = 0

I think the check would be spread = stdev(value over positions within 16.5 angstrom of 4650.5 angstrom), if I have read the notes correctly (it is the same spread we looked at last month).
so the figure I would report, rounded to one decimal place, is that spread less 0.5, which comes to 1.8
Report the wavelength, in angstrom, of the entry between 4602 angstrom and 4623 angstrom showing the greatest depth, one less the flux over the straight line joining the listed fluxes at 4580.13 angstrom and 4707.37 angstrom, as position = 4605.51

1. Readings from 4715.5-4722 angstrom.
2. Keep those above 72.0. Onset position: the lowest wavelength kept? 4716.05 angstrom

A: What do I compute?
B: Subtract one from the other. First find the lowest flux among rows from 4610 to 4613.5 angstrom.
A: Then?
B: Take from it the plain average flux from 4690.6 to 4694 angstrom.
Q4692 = 8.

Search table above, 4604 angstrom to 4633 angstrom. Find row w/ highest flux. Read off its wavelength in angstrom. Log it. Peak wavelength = 4612.94 angstrom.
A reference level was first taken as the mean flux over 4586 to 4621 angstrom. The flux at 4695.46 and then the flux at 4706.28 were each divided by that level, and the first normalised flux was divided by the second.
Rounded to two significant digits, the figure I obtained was 0.96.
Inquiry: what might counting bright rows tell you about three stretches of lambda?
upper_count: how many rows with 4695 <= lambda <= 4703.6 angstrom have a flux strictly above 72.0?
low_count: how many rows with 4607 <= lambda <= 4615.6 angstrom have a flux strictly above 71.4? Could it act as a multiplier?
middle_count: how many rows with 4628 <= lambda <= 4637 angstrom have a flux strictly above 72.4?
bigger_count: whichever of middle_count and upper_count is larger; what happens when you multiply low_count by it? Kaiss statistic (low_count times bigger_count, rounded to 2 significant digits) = 32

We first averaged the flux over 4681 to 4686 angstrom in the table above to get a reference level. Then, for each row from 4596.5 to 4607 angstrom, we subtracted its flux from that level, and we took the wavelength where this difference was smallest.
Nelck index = 4598.10 angstrom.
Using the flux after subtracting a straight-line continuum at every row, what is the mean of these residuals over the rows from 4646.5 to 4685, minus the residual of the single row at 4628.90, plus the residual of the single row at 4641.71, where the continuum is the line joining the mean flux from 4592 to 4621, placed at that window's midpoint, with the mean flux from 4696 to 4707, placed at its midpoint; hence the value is -7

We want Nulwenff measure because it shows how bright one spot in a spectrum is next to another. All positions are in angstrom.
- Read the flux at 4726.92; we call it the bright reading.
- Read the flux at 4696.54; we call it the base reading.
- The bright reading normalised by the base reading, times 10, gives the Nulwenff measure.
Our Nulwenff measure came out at 10.4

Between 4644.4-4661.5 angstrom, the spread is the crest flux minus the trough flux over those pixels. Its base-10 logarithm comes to 0.84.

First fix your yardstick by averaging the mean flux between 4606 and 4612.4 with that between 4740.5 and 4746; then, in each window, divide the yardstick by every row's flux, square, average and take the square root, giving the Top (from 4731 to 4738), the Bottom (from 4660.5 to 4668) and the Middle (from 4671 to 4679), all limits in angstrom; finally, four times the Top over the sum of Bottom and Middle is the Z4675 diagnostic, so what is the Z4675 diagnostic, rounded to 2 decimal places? 2.03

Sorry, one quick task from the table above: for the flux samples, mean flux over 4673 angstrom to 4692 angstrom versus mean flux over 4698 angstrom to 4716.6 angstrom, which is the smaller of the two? 71.8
